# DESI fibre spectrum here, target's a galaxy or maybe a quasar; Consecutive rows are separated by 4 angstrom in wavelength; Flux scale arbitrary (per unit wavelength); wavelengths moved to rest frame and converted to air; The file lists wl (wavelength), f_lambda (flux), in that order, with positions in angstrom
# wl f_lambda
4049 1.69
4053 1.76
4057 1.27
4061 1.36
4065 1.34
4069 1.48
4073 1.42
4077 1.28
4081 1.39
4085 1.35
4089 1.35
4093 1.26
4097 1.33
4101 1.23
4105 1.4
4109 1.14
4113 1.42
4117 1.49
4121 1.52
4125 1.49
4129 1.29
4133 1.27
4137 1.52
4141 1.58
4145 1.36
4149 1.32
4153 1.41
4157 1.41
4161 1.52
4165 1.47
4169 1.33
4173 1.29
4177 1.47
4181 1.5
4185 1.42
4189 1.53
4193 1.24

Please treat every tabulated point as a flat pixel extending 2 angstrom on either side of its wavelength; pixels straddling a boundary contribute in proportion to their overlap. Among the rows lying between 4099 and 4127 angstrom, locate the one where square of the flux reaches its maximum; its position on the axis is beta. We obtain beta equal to 4121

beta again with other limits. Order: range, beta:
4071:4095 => 4073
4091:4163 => 4141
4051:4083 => 4053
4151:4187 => 4161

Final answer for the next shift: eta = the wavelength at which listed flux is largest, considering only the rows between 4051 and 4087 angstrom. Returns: 4053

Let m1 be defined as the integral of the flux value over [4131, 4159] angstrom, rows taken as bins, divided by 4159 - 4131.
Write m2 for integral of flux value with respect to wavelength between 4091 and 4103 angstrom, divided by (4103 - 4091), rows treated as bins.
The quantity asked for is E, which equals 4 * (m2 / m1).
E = 3.6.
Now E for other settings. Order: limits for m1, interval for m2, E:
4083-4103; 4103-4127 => 4.3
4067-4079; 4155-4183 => 4.1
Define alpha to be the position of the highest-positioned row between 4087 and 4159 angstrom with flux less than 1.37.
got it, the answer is 4149 angstrom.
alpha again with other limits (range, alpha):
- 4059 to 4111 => 4109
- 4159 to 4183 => 4173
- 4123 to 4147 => 4145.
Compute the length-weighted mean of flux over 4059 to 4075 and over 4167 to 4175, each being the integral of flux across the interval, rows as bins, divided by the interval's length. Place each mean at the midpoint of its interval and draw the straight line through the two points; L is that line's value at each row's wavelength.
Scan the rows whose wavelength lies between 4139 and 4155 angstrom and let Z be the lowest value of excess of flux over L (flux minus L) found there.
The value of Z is -0.01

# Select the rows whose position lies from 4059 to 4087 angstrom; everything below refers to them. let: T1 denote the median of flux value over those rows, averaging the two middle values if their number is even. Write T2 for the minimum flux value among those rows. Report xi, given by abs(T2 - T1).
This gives 0.08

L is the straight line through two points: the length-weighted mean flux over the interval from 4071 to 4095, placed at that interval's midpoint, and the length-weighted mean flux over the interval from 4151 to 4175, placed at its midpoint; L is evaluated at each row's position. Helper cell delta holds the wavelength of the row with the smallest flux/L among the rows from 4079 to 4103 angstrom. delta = 4101 angstrom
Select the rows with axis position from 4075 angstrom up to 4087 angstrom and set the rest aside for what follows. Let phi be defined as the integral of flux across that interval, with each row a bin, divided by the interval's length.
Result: 1.340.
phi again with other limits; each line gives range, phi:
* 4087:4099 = 1.313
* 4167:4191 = 1.423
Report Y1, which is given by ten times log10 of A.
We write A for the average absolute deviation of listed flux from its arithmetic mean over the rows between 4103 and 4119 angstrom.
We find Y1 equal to -10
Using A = 0.11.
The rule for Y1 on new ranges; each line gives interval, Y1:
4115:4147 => -10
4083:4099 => -15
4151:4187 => -12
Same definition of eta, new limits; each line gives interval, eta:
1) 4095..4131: 4121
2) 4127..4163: 4141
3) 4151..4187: 4161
